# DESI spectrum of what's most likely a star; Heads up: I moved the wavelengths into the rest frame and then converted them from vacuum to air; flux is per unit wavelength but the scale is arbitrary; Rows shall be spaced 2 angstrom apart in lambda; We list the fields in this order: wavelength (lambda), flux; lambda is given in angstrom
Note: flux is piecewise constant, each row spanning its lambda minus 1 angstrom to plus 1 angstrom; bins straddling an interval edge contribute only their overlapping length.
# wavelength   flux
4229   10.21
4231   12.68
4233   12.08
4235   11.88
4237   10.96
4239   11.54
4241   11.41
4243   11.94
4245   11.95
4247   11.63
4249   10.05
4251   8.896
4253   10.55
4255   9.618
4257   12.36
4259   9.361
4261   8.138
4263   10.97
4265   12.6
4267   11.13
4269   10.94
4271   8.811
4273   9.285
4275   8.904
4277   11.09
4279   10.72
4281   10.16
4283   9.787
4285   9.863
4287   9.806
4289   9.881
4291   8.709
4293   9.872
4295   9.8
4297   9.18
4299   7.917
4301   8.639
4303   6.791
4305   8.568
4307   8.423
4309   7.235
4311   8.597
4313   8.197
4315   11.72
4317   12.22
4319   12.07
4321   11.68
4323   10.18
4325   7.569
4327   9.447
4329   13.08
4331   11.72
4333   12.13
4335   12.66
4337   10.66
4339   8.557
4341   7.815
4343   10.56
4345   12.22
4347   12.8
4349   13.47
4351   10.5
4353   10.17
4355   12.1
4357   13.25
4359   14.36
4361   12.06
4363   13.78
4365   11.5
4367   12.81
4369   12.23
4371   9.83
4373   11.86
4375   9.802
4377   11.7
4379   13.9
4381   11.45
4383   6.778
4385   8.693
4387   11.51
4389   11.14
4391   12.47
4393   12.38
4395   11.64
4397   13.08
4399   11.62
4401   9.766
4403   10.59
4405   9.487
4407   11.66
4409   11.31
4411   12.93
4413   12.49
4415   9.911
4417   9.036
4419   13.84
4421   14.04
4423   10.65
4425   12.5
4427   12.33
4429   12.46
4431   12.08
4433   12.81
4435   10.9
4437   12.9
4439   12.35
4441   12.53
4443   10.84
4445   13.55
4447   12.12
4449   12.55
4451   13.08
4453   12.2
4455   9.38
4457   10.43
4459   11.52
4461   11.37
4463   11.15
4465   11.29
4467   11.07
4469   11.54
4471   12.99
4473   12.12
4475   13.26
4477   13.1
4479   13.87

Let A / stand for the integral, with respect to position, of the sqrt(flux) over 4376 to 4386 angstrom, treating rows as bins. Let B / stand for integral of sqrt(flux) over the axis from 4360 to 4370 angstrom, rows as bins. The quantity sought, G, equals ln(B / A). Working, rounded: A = 32.2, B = 35.3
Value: 0.09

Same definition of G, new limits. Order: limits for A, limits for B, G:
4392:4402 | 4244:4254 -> -0.05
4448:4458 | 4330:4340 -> -0.02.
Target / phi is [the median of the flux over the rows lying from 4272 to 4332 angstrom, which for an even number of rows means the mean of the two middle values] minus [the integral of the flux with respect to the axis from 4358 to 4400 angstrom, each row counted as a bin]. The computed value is -479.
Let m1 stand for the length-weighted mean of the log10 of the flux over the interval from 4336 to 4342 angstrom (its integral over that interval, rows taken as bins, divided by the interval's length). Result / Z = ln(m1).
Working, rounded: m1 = 0.95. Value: -0.050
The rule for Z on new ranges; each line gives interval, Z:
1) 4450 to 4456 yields 0.057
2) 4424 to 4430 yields 0.090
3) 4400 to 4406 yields -0.003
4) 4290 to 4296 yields -0.025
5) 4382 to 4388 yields -0.058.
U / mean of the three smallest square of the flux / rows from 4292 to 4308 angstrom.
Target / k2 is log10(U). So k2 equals 1.78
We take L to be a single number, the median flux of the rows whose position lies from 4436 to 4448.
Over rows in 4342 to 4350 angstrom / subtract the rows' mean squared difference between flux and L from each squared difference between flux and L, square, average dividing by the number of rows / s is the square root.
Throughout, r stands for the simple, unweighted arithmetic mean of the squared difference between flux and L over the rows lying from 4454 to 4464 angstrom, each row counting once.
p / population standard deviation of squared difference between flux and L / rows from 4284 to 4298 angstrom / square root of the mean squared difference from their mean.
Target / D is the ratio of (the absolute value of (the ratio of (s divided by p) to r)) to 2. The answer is 0.08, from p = 2.7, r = 3.4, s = 1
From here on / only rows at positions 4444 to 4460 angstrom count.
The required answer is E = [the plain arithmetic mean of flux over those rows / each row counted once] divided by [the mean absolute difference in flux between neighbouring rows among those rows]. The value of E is 10.1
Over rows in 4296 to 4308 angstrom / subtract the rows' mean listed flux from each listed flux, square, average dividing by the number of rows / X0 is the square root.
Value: 0.8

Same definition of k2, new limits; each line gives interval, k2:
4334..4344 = 1.91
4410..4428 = 1.99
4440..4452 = 2.15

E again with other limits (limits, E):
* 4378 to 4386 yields 3.4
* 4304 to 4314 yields 10.6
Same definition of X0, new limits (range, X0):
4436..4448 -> 0.8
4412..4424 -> 1.9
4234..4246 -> 0.4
